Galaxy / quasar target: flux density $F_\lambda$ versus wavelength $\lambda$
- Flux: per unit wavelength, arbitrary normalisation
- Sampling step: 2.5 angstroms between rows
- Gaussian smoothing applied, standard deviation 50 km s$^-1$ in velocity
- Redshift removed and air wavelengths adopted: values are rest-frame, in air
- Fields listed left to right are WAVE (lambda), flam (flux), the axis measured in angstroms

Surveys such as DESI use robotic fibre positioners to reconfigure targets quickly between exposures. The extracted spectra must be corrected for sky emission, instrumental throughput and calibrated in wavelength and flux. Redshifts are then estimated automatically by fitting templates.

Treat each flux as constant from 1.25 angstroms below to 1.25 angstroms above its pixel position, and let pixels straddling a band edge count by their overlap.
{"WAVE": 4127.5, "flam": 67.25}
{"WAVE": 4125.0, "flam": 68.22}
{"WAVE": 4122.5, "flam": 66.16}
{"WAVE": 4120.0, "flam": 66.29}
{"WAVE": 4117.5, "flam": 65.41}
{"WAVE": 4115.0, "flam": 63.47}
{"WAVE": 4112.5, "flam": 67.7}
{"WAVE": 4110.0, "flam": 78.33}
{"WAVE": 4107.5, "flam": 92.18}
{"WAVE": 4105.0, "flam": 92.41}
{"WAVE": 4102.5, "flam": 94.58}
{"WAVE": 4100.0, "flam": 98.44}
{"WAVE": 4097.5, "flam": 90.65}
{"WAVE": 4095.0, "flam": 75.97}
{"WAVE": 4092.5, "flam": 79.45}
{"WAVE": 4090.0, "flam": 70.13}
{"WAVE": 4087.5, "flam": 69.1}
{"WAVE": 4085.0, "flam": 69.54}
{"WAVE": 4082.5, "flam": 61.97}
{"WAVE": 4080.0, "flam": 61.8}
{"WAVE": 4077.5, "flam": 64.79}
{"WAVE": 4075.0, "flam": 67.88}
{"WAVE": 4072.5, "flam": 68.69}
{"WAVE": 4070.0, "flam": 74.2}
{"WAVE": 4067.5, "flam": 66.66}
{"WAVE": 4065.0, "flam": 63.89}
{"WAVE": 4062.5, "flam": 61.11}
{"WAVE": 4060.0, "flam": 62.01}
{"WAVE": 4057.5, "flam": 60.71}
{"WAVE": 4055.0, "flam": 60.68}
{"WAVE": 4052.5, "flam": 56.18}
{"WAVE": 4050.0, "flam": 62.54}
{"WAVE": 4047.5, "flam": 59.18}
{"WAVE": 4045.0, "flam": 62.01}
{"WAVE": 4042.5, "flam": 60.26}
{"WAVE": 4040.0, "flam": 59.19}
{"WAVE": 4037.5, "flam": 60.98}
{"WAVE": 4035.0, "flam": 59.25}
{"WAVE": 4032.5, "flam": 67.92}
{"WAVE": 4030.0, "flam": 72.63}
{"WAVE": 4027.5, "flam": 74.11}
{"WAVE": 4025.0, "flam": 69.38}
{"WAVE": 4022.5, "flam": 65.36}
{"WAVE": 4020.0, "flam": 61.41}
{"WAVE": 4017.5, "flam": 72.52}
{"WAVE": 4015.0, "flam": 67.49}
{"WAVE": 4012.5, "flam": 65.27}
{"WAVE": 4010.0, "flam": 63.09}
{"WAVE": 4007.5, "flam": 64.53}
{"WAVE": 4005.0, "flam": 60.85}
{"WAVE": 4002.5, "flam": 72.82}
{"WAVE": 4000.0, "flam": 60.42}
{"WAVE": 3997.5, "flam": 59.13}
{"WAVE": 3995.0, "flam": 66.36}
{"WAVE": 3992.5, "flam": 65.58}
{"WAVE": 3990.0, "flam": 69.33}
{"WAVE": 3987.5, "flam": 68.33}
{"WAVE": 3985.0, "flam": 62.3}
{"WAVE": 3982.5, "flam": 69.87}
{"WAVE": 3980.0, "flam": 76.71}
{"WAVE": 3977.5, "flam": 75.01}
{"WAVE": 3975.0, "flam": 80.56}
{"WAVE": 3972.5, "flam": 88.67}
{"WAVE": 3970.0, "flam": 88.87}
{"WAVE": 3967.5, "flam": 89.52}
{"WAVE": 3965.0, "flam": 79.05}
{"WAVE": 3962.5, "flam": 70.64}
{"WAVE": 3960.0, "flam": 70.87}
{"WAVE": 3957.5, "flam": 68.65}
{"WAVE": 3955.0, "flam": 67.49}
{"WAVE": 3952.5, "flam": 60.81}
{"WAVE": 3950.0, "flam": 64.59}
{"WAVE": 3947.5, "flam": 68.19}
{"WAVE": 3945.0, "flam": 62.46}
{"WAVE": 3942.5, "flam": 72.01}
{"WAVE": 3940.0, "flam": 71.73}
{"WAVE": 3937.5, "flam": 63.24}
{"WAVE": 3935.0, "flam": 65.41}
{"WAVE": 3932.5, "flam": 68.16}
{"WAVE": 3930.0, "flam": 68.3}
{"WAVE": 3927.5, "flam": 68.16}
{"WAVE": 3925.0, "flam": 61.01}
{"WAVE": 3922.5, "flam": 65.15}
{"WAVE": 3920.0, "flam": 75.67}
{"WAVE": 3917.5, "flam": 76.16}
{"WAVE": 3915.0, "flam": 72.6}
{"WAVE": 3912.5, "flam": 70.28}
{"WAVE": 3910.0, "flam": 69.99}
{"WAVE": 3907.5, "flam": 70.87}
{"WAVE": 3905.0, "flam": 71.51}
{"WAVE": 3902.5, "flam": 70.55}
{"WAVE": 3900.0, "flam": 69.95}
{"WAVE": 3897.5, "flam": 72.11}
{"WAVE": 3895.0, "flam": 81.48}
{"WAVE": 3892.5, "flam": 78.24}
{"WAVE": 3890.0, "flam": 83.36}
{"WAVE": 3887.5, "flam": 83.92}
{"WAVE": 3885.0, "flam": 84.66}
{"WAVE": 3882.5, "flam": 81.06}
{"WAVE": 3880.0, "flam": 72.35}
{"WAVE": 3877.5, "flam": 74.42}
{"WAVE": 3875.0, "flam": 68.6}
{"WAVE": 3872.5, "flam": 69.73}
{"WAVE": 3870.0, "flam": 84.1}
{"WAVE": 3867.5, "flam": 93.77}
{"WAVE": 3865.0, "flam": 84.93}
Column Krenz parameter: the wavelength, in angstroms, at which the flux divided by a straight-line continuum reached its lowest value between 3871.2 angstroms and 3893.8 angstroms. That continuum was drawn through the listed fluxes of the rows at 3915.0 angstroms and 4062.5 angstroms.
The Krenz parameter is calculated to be 3875.0 angstroms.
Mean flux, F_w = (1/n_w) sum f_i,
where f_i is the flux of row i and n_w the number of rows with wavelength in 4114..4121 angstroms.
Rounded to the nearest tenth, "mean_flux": 65.1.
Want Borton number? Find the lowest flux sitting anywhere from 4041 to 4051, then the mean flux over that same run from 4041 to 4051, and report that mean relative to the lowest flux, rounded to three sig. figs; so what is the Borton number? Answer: 1.03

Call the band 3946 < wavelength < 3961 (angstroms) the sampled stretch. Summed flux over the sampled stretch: 401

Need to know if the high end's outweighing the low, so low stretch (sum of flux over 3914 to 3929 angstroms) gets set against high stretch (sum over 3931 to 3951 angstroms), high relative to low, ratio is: 1.3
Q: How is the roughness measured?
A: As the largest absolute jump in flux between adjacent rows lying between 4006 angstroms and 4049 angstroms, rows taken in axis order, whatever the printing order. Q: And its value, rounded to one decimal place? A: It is 11.1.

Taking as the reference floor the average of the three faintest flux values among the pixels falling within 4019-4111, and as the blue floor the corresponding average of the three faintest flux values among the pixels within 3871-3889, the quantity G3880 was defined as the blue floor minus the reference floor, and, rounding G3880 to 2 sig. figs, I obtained 12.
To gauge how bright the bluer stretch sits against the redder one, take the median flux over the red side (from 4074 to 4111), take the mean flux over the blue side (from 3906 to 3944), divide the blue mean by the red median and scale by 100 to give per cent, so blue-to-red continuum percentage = 91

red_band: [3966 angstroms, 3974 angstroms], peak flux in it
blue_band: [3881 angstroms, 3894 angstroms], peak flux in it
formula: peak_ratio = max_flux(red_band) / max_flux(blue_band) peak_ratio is 1.06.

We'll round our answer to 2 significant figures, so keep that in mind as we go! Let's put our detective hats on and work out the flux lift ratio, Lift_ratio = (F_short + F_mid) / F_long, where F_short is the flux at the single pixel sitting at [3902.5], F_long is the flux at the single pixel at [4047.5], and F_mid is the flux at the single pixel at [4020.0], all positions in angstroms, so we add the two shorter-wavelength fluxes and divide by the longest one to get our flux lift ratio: 2.2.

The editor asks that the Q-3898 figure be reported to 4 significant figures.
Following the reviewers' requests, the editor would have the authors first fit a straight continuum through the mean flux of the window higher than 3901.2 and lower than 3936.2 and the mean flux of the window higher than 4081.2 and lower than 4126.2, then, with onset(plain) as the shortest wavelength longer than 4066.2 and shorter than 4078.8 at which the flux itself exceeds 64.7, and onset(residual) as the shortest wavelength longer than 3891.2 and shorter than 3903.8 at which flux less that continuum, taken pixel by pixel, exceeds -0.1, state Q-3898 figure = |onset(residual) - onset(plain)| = 175.0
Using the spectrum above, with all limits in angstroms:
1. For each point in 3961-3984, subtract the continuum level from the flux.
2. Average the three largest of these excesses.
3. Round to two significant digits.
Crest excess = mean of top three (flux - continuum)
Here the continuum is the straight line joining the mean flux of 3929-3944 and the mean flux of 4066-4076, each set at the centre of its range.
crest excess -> 21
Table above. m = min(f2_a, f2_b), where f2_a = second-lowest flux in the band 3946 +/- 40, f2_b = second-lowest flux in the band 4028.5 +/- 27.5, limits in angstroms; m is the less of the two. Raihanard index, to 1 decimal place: 59.2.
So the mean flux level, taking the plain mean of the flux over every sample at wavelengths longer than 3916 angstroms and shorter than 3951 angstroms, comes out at 68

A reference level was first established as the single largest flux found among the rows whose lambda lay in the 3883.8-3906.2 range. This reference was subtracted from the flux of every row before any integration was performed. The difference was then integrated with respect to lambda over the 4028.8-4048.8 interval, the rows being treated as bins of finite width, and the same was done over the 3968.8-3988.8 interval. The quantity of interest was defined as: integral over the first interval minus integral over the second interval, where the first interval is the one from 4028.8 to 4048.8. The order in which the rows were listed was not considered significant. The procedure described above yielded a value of -272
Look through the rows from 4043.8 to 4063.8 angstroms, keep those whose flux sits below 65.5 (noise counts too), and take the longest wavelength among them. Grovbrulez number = 4062.5 angstroms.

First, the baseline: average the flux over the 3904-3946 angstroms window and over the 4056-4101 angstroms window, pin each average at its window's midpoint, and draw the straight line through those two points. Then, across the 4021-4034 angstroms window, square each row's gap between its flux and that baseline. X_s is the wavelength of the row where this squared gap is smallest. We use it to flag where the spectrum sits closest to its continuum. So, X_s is 4025.0 angstroms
